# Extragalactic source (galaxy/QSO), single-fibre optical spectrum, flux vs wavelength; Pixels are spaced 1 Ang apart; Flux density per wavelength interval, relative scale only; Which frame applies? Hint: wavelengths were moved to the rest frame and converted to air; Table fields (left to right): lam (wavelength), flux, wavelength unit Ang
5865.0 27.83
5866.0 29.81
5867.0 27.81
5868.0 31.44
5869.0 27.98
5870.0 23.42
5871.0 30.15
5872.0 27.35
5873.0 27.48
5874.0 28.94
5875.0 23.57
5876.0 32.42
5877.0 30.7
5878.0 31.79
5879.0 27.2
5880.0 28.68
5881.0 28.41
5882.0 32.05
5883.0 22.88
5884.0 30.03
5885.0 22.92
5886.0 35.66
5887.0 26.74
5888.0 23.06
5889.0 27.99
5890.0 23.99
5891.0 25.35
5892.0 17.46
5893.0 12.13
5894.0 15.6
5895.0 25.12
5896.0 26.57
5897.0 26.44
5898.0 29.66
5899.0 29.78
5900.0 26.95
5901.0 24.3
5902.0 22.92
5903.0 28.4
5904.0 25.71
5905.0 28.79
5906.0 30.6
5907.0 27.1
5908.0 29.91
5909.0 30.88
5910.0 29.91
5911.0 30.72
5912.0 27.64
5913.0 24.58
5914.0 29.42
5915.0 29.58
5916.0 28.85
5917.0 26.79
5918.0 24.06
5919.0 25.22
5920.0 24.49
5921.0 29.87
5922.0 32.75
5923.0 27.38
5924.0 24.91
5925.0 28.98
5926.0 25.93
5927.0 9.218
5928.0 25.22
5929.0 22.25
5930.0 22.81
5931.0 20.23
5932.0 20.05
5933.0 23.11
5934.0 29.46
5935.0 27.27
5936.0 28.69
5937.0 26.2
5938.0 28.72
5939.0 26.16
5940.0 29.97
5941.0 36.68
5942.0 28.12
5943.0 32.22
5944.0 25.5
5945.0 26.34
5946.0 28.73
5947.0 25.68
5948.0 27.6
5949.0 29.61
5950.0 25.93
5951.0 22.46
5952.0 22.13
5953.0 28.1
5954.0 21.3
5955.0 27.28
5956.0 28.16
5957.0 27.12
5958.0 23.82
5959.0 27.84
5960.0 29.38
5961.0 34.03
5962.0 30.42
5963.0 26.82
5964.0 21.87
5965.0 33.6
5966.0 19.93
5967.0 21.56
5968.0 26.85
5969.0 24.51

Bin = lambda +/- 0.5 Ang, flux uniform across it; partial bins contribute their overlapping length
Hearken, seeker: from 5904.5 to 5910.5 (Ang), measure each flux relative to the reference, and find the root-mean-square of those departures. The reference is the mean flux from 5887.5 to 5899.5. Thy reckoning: 6.07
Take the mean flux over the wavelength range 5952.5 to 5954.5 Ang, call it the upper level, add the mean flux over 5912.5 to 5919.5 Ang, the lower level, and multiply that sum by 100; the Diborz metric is 5163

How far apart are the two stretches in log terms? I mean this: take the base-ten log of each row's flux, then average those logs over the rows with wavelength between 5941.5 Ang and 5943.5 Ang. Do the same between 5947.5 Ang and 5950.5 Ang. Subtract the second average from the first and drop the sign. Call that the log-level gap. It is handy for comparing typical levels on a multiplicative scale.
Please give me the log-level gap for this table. 0.037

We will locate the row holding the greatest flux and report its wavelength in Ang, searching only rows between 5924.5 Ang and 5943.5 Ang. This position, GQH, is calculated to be 5941.0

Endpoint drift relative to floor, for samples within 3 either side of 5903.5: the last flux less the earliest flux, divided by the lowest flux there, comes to 0.27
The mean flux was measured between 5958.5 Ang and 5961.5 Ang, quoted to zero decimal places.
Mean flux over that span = 30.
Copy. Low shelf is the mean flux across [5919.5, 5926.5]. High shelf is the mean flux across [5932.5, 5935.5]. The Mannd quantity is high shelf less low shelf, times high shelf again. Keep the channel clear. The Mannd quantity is -30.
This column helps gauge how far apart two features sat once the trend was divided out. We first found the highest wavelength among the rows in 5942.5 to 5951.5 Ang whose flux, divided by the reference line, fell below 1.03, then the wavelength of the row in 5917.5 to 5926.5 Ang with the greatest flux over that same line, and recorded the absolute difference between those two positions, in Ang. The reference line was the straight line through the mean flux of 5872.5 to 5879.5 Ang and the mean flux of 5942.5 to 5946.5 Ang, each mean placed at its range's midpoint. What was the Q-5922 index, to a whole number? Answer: 29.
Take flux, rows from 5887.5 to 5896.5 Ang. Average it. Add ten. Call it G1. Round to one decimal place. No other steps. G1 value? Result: 31.9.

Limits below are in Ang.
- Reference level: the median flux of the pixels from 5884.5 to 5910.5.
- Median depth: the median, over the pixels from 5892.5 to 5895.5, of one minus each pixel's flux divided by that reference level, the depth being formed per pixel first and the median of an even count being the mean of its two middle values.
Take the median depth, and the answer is 0.41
